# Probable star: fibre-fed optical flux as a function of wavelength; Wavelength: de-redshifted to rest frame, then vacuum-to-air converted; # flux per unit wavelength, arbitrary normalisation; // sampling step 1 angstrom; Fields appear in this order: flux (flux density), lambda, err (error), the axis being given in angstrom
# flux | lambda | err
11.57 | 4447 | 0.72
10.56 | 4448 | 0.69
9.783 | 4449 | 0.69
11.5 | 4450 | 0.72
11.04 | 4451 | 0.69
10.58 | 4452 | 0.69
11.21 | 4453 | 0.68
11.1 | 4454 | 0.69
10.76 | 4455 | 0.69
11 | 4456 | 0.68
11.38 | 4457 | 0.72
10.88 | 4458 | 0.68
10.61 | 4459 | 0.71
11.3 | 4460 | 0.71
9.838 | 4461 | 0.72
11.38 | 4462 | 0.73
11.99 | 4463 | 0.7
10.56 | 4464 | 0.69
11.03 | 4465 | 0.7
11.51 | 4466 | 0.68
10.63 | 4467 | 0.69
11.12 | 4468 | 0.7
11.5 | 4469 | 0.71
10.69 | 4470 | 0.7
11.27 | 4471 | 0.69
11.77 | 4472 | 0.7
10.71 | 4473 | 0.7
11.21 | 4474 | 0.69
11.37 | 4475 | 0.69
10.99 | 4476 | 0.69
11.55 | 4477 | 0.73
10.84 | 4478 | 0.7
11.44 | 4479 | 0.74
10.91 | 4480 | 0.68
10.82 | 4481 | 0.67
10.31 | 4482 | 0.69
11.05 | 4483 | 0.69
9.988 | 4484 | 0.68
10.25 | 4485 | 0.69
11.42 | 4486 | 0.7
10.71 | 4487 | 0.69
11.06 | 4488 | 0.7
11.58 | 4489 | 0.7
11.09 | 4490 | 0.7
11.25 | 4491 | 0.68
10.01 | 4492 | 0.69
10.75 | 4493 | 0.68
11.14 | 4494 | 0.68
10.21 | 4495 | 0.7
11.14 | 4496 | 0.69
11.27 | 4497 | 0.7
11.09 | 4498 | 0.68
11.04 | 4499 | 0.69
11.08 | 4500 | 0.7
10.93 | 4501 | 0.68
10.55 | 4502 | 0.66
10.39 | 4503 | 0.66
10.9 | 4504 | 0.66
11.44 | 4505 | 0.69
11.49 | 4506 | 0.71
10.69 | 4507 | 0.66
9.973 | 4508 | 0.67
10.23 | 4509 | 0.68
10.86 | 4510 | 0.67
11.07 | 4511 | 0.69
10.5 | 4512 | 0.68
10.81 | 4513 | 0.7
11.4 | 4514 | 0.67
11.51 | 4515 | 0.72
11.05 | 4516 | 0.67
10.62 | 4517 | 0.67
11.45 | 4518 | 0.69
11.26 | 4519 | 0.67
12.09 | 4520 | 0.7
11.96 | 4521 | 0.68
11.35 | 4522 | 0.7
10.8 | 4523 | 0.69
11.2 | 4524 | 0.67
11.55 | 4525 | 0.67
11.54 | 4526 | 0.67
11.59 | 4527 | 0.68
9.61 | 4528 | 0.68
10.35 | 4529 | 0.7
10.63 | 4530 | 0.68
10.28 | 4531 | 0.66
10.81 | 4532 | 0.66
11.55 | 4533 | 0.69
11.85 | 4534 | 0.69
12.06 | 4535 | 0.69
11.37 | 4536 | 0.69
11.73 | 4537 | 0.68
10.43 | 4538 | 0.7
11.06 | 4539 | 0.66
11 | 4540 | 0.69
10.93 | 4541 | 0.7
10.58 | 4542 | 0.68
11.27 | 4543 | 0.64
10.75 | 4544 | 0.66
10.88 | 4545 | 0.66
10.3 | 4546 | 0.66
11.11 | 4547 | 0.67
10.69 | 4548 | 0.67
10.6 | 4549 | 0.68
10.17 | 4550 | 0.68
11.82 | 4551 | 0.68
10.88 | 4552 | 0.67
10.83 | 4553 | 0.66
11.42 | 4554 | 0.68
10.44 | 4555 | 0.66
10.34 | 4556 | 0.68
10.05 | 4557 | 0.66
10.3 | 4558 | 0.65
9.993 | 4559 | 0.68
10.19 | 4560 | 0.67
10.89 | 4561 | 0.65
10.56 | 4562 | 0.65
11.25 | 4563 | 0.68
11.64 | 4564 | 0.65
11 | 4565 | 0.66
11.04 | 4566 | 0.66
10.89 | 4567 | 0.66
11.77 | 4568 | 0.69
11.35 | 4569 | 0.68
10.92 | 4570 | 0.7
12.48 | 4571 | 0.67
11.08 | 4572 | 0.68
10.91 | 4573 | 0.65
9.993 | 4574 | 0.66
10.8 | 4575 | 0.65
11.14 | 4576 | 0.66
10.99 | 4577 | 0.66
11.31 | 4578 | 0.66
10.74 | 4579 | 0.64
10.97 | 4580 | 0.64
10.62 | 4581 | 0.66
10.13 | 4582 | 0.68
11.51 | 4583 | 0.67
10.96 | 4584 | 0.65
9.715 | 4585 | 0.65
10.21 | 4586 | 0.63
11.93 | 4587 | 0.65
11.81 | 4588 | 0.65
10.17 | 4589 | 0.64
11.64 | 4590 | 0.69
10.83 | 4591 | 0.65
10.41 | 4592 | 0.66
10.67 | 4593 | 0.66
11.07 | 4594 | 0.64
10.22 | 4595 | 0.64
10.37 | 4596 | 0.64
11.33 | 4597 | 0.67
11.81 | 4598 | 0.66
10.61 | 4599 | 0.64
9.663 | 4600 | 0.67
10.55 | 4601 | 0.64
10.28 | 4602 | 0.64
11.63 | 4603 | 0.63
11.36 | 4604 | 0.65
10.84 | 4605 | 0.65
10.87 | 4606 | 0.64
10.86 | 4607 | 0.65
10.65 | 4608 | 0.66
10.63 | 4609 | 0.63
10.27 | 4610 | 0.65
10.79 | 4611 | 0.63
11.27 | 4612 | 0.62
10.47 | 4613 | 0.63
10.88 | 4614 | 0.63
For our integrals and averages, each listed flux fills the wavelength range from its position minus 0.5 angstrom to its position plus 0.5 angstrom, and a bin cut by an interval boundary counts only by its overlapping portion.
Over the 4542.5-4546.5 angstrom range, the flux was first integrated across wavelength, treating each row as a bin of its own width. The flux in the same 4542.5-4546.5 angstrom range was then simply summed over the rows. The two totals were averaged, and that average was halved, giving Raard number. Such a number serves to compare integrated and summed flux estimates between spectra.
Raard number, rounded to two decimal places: 21.60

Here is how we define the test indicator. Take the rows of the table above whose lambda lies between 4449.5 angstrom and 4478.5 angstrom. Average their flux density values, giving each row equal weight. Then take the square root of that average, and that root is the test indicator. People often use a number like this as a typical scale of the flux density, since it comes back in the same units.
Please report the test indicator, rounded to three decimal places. 3.329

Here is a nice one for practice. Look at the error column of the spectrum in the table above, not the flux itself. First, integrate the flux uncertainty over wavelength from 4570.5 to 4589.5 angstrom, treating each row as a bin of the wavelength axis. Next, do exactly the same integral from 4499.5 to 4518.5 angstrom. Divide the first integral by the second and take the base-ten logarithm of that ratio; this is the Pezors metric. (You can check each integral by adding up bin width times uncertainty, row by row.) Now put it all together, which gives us -0.016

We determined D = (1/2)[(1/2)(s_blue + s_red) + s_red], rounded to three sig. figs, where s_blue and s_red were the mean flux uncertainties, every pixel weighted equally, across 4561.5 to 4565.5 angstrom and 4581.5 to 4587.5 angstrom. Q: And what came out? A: 0.656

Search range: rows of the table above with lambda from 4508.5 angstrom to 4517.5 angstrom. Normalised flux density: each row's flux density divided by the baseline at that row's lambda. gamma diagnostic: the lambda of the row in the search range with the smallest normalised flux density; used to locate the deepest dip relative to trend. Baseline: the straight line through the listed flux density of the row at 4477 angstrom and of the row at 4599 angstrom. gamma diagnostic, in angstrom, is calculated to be 4509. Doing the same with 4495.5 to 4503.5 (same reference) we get 4503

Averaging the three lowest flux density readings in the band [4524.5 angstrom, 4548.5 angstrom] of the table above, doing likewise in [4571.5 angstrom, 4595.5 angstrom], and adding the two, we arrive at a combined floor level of 20.0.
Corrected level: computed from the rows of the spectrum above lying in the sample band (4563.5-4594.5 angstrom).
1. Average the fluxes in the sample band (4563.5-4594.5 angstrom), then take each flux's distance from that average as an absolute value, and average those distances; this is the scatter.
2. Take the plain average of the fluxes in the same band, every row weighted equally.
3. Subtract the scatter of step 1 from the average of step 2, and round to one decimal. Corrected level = 10.5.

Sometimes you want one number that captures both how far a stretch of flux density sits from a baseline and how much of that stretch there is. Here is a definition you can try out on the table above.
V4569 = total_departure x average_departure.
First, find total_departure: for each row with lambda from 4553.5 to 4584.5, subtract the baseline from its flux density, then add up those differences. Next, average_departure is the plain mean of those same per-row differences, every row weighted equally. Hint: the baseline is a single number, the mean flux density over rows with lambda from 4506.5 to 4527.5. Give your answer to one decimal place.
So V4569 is 1.6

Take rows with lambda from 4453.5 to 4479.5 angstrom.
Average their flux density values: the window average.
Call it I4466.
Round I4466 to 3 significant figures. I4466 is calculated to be 11.1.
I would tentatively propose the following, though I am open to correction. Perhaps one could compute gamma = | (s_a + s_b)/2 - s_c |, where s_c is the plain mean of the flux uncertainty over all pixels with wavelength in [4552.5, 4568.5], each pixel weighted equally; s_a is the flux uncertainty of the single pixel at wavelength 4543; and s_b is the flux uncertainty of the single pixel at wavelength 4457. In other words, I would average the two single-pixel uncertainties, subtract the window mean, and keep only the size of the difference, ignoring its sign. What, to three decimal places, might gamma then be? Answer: 0.015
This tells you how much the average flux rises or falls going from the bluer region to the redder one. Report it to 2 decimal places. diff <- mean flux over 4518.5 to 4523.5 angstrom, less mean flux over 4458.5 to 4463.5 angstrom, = 0.47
